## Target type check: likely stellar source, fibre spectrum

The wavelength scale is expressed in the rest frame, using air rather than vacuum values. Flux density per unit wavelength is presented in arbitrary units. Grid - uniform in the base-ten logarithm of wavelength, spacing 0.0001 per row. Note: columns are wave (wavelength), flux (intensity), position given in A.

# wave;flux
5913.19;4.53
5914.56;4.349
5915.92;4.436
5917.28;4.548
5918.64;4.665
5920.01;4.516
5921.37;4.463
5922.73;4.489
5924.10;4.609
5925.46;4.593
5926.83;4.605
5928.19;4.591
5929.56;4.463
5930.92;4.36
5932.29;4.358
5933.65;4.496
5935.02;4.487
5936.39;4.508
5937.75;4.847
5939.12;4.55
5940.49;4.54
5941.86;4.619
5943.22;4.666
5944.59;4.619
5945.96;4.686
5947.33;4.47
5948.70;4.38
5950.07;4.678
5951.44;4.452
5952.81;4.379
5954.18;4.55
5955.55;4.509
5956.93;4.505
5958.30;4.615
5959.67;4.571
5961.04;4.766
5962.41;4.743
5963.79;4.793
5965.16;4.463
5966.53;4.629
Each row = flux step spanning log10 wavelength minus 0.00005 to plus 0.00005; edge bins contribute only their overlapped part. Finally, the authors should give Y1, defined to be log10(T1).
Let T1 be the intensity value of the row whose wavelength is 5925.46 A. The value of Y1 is 0.662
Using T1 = 4.593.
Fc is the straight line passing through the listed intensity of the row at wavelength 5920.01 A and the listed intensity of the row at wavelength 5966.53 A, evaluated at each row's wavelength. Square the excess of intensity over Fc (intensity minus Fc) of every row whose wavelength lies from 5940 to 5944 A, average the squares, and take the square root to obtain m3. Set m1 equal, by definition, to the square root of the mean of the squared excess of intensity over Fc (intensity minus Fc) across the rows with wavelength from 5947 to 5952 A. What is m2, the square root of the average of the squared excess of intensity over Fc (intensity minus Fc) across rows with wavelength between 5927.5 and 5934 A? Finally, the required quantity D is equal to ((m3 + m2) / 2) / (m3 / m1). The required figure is 0.22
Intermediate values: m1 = 0.144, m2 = 0.13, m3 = 0.06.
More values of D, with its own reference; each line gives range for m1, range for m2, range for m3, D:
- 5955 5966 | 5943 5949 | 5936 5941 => 0.11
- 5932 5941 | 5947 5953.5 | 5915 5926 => 0.21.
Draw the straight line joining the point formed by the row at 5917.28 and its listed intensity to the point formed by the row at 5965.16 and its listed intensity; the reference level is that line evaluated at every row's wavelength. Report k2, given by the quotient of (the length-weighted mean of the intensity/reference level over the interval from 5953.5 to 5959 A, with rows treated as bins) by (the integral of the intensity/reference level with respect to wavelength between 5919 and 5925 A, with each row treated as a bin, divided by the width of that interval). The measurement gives 1.02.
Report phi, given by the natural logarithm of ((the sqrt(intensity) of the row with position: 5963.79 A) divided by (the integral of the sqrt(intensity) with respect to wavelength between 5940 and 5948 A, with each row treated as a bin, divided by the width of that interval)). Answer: 0.020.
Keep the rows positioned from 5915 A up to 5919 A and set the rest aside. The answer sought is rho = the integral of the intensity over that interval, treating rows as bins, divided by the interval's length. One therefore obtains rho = 4.54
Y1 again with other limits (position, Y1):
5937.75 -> 0.685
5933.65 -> 0.653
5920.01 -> 0.655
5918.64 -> 0.669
